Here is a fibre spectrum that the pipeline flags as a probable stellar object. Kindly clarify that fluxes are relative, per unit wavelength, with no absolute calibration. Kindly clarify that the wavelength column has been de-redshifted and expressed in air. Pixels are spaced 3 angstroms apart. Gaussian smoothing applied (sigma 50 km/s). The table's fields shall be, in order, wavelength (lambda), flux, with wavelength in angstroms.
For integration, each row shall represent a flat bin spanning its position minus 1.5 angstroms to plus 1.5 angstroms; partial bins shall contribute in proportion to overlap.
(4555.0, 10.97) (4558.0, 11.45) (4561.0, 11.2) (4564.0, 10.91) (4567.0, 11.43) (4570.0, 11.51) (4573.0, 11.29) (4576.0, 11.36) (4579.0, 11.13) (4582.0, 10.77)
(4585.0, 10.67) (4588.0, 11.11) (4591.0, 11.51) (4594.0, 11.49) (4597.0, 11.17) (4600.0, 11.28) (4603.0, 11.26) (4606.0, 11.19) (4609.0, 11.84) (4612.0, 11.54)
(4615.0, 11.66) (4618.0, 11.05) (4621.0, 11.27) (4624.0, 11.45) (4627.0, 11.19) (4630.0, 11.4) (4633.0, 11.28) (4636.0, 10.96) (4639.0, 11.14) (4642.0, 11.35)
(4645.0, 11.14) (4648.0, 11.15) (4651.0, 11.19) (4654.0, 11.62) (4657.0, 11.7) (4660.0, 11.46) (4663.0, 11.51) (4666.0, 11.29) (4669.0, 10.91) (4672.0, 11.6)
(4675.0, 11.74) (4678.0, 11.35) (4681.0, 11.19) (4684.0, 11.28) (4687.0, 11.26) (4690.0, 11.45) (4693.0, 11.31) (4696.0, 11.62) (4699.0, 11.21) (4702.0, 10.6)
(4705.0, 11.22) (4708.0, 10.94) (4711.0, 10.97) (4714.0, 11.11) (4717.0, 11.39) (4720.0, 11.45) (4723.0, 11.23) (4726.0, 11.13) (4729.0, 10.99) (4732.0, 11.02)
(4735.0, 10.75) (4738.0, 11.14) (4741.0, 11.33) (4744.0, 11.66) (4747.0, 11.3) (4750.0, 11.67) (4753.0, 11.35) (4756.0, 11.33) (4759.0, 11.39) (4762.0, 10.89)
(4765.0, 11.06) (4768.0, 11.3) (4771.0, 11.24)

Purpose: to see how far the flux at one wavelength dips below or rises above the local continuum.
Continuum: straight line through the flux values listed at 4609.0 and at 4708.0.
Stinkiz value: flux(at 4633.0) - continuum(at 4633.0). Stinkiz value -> -0.34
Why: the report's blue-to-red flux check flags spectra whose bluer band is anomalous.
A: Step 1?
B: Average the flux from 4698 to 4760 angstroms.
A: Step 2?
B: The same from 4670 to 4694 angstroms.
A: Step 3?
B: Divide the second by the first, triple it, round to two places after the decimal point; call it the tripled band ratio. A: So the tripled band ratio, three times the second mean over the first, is 3.05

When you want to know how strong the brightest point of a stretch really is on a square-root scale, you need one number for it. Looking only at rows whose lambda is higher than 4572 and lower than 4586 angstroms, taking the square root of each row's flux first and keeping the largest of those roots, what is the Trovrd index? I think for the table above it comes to 3.37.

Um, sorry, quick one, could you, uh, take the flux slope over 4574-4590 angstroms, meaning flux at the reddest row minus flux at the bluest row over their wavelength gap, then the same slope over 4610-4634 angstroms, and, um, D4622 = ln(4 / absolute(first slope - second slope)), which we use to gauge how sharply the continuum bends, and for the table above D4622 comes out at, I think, 6.2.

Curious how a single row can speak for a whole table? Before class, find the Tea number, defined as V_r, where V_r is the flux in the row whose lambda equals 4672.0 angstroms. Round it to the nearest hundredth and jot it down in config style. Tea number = 11.60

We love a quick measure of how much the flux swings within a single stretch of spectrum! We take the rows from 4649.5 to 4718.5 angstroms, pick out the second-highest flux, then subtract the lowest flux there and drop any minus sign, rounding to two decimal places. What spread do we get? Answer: 1.10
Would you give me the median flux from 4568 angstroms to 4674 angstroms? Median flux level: 11.3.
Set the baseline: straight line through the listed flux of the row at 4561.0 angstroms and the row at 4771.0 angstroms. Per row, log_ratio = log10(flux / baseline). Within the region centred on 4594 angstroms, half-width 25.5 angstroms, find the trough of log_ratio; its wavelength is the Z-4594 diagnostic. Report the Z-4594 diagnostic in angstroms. 4585.0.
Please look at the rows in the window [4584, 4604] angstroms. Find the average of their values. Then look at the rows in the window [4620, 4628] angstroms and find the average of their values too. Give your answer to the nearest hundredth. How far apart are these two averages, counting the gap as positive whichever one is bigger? 0.09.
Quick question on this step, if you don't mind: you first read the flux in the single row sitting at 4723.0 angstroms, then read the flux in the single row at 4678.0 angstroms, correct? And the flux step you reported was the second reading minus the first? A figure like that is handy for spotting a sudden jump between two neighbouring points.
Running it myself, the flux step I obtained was 0.12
